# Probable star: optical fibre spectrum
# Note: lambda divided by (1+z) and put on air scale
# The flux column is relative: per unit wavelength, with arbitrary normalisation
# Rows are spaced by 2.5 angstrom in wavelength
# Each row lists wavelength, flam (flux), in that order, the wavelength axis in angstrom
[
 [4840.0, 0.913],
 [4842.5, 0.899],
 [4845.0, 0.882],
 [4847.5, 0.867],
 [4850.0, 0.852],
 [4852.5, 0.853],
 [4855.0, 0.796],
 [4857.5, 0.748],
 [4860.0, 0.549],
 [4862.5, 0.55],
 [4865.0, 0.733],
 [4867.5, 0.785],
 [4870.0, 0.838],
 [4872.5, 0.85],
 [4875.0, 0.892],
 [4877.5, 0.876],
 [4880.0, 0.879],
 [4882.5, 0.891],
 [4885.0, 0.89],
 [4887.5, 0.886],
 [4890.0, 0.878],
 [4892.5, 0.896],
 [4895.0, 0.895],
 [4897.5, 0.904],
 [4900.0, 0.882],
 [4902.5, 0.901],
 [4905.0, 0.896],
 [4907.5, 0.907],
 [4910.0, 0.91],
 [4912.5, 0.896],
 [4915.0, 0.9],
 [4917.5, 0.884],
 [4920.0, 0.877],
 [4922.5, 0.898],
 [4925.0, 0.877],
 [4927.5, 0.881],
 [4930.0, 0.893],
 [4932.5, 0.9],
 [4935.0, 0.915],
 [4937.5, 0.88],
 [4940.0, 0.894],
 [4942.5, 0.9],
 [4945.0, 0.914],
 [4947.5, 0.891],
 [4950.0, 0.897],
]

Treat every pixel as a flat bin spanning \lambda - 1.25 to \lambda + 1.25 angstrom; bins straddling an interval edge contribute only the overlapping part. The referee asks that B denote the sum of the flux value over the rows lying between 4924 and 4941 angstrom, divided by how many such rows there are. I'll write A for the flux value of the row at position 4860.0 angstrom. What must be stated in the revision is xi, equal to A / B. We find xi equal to 0.62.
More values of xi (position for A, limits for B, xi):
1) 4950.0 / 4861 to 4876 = 1.16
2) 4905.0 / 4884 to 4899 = 1.01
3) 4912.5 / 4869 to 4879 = 1.04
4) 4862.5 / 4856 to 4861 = 0.85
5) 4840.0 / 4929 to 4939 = 1.02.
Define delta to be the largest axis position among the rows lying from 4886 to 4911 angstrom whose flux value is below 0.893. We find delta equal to 4900.0 angstrom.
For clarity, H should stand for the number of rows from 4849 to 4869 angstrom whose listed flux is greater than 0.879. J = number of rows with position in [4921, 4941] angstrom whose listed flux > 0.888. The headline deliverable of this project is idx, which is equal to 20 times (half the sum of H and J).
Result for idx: 50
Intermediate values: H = 0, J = 5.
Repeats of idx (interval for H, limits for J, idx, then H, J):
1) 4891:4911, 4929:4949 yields 150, 8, 7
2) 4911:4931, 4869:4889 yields 90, 6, 3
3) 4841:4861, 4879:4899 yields 70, 2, 5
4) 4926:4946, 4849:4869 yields 80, 8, 0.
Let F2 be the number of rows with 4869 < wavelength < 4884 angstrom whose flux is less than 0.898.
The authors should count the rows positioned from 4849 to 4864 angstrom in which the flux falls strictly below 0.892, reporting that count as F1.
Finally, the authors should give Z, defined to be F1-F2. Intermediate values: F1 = 6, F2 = 6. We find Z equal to 0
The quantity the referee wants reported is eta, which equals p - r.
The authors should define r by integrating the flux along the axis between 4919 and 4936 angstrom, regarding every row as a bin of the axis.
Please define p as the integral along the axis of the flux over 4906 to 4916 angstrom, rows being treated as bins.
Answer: -6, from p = 9.0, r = 15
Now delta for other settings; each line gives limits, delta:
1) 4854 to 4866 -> 4865.0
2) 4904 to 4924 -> 4920.0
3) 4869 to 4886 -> 4885.0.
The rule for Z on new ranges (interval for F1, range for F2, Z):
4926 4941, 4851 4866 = -4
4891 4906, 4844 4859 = -5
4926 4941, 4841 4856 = -3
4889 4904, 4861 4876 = -4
